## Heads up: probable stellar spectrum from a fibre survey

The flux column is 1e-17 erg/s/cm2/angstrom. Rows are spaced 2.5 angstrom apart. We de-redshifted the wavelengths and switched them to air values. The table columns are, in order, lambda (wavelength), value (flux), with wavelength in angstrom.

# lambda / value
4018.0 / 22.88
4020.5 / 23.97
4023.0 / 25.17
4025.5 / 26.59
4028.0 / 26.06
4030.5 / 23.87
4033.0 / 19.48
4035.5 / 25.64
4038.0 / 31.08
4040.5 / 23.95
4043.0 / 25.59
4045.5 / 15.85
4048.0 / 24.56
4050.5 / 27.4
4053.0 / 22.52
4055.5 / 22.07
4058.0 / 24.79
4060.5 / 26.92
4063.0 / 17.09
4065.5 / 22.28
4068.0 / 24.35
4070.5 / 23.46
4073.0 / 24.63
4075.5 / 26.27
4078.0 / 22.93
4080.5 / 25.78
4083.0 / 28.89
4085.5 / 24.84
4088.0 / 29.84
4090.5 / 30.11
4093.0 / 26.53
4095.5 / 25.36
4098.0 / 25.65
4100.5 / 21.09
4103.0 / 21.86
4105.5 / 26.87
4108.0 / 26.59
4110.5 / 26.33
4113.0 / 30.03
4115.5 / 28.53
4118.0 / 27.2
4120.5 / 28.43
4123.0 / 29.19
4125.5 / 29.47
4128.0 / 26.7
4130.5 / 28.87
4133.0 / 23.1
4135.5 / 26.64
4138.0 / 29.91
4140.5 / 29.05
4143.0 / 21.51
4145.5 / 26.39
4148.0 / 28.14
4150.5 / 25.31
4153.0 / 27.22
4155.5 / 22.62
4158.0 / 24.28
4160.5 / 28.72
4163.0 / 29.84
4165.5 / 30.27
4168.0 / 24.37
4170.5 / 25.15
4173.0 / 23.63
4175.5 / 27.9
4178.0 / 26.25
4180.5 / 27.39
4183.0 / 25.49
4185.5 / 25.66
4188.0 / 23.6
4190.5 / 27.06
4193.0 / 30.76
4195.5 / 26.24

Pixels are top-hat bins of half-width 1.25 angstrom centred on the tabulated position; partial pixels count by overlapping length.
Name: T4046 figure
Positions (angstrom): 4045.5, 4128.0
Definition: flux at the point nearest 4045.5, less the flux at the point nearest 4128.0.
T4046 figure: -11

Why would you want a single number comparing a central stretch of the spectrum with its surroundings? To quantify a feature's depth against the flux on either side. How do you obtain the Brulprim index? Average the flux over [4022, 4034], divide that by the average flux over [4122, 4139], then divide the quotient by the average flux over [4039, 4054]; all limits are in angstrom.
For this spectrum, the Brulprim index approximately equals 0.0375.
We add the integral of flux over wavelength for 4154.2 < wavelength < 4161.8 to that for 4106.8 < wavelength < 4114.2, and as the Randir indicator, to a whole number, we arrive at 396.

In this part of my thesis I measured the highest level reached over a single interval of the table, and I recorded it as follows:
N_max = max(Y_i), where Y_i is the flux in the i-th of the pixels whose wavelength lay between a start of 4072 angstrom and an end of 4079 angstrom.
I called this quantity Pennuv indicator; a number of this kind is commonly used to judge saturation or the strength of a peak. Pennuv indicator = 26.27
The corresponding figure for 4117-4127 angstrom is 29.47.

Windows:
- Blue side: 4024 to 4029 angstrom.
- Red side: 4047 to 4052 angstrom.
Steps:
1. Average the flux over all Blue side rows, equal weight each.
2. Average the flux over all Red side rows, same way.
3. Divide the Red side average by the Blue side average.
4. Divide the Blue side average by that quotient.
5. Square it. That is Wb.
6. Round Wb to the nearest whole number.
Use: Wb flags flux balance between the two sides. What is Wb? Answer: 712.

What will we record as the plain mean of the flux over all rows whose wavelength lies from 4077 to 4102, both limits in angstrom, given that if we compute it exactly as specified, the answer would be 26.1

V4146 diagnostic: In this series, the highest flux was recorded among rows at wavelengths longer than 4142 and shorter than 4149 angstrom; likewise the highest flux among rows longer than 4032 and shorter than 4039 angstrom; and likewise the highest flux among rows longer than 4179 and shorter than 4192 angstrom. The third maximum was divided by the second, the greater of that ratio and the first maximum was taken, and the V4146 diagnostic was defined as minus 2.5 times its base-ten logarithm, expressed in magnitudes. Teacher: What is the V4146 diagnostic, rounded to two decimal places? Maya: -3.62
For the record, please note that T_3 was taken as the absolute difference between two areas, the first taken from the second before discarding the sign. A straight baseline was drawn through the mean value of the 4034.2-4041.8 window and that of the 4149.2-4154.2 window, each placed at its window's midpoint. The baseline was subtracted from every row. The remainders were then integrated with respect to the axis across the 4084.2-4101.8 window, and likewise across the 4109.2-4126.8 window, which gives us 42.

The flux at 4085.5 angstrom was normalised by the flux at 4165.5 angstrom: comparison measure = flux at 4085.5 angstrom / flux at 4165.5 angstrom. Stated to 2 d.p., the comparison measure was 0.82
